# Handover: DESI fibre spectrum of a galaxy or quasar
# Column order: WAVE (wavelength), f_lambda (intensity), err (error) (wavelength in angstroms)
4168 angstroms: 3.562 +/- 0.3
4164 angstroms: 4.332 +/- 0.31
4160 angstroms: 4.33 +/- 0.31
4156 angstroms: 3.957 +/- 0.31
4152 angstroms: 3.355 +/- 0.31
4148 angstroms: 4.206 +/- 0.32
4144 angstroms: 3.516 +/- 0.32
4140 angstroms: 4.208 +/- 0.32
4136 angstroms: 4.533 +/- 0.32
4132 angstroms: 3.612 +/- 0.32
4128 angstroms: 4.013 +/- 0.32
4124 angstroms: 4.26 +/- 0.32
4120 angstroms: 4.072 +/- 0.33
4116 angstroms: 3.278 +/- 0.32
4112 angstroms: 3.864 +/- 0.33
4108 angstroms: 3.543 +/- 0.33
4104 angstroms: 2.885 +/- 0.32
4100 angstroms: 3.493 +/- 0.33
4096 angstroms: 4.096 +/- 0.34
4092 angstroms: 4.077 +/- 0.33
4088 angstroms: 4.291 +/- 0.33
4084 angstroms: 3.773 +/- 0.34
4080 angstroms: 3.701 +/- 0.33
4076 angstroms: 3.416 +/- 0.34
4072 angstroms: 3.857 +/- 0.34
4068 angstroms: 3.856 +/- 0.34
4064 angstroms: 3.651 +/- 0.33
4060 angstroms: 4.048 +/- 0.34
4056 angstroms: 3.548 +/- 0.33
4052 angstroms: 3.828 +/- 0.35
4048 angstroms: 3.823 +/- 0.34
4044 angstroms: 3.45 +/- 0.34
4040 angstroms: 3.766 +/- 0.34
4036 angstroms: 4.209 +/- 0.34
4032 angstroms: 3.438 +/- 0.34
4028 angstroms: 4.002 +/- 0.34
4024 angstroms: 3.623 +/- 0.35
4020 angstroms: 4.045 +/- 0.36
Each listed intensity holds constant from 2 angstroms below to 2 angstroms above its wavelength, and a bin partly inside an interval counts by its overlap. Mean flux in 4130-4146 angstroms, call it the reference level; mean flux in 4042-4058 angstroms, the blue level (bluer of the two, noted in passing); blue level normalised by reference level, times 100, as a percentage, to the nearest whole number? 92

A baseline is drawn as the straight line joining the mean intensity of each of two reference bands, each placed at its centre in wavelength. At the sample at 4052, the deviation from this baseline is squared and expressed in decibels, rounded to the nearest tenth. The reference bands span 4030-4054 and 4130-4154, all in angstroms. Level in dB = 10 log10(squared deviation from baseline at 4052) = -24.4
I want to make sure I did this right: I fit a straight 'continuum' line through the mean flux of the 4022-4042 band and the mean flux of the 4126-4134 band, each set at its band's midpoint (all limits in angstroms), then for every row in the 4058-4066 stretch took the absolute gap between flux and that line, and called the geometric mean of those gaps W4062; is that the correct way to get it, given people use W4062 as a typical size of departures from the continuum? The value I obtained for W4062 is 0.19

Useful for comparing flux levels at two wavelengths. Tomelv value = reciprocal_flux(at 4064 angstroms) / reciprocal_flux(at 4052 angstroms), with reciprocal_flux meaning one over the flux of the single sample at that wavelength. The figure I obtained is 1.05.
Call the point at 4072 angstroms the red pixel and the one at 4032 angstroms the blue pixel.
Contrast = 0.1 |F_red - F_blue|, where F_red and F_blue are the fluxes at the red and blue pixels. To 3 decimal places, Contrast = 0.042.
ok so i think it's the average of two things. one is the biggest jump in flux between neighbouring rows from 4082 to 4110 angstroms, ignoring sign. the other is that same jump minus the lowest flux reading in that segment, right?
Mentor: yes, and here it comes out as -0.78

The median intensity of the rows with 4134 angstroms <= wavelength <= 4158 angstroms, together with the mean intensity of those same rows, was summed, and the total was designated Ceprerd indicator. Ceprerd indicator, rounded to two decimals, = 8.04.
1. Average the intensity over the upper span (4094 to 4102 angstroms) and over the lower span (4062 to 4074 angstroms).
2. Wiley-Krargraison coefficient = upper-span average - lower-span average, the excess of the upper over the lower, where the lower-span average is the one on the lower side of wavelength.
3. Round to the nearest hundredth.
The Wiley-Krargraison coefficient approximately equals 0.01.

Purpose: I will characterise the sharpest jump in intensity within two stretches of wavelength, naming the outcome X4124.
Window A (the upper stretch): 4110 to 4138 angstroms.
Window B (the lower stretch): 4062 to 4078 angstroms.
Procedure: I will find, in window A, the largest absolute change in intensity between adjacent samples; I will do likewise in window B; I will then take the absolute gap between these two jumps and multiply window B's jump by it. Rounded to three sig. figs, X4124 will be 0.212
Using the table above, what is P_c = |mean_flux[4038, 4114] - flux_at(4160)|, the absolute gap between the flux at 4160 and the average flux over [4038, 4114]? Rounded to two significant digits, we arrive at 0.59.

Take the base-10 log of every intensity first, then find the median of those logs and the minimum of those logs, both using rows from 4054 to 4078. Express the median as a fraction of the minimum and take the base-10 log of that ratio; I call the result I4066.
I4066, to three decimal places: 0.032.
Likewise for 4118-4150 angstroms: 0.053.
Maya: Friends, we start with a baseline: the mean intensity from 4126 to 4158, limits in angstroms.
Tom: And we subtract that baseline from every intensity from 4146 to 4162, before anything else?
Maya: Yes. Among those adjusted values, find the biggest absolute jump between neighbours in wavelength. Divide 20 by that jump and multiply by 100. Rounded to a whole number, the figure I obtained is 2350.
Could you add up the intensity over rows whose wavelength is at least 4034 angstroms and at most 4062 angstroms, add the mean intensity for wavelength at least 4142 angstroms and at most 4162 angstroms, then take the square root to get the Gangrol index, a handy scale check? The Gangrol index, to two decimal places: 5.53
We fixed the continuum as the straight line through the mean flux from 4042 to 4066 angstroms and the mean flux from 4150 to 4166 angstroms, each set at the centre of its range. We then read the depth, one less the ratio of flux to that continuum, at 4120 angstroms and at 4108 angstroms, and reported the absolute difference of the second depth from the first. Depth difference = 0.13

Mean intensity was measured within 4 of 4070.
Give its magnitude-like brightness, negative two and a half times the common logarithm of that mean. -1.465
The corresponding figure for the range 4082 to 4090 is -1.514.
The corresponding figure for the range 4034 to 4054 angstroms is -1.454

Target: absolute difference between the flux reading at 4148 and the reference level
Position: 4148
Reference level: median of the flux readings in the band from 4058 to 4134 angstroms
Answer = 0.35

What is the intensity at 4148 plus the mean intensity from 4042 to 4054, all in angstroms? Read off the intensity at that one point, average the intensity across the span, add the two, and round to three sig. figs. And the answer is 7.91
